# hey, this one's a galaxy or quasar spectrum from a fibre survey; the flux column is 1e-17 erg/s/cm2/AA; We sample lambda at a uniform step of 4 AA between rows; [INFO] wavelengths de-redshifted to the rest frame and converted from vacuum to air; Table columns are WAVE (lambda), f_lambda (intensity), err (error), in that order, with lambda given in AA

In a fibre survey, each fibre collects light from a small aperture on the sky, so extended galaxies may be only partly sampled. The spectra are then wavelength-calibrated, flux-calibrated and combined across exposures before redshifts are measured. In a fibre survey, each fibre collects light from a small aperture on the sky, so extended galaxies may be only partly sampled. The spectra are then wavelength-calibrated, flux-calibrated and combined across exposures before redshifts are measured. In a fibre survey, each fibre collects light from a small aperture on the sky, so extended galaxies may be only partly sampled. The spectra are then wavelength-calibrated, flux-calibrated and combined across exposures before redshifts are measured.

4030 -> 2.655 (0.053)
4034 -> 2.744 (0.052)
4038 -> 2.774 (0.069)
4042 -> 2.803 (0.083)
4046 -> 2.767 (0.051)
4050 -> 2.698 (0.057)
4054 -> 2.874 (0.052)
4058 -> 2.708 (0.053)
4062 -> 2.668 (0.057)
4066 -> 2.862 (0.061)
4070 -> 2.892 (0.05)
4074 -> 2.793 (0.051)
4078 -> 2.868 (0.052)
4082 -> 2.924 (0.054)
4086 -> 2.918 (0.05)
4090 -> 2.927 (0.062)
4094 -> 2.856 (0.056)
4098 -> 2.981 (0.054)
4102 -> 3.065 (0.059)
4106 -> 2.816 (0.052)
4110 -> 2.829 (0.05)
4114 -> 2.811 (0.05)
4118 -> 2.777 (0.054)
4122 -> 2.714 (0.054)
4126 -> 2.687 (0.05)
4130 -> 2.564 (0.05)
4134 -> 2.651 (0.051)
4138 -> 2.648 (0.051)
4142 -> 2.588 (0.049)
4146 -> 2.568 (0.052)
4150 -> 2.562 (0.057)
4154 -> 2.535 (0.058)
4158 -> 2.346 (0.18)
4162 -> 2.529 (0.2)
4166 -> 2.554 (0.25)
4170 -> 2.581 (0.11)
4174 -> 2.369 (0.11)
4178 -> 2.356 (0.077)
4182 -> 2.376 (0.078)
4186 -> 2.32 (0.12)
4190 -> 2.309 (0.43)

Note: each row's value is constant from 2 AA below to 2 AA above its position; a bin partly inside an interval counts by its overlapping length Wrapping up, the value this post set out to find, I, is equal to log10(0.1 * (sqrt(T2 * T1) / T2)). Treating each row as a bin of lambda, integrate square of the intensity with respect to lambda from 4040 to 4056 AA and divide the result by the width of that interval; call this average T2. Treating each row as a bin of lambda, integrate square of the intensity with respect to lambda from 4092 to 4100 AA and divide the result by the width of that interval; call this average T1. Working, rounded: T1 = 8.5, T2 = 7.8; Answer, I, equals -0.98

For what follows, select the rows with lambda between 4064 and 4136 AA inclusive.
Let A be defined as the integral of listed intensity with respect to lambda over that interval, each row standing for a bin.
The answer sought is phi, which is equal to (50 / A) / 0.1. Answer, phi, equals 2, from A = 204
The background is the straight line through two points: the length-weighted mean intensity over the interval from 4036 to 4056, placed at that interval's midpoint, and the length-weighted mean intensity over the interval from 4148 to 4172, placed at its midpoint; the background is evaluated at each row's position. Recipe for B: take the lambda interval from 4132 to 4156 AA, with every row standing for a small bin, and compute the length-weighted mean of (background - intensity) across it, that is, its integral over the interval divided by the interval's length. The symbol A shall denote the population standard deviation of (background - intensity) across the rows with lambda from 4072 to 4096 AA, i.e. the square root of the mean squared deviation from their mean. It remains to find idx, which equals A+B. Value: 0.02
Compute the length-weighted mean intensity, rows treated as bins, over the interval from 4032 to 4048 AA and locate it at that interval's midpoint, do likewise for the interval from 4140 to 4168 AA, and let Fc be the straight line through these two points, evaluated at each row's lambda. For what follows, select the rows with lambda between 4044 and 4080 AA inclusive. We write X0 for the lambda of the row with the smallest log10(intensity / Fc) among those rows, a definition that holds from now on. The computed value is 4062 AA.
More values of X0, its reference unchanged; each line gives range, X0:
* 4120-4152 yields 4130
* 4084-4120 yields 4118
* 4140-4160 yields 4158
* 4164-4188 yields 4186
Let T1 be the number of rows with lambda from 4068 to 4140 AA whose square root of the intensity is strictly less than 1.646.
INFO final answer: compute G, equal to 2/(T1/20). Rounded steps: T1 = 4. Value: 10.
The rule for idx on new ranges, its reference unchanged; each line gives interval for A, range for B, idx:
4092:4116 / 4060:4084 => -0.02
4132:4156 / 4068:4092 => -0.15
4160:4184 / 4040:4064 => 0.10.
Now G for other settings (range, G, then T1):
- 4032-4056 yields 40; 1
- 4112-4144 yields 8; 5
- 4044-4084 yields 13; 3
